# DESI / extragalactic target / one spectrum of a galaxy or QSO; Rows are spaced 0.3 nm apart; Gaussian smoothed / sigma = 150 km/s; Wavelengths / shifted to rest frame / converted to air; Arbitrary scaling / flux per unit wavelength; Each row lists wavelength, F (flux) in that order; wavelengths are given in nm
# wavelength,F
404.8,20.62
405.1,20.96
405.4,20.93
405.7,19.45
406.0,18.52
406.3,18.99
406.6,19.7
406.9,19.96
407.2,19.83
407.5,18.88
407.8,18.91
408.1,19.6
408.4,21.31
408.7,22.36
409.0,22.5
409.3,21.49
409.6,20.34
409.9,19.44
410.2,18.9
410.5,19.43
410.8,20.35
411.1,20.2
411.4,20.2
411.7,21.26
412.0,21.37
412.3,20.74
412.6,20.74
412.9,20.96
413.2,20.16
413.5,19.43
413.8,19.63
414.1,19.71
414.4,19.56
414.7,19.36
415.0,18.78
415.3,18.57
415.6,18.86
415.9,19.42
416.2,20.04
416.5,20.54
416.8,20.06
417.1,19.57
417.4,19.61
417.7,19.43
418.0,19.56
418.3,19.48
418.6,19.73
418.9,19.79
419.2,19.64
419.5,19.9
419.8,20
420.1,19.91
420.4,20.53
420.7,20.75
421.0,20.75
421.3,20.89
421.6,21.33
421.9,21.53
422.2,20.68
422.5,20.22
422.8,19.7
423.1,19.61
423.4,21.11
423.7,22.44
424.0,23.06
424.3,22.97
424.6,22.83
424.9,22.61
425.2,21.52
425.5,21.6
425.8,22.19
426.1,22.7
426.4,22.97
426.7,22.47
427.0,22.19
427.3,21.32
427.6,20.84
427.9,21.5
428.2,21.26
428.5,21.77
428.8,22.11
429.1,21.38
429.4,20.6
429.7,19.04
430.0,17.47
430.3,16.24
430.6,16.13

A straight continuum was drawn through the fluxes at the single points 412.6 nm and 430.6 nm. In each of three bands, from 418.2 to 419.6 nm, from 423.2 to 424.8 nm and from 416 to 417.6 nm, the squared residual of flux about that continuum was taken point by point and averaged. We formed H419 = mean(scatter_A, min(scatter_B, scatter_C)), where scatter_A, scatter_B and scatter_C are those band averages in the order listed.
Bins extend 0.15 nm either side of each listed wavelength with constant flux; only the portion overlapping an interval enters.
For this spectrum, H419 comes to 0.28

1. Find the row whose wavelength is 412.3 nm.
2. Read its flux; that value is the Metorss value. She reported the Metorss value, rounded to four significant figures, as 20.74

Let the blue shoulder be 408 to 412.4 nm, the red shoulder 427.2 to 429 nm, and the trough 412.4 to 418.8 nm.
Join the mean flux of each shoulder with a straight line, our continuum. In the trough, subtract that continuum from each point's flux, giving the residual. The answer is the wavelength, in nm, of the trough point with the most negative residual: 415.3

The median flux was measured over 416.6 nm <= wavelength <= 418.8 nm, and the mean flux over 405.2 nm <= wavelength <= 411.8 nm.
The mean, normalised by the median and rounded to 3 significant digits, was 1.03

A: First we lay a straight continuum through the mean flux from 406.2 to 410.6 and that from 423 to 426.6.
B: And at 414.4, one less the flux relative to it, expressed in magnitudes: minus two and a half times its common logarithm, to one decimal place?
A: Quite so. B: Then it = 3.0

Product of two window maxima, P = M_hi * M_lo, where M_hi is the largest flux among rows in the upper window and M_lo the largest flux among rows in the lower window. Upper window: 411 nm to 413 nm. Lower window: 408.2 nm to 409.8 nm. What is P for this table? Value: 481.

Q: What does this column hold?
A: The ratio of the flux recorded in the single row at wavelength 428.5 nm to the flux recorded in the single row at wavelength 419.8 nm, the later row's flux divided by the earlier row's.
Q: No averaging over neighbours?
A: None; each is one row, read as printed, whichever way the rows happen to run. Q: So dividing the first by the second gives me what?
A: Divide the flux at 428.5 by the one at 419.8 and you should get 1.09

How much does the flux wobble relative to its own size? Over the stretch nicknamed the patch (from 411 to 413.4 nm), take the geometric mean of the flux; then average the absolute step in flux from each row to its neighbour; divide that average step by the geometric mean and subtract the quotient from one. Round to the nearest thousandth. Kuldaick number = 0.981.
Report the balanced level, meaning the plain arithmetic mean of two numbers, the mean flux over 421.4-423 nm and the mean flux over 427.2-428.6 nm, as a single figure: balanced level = 21.0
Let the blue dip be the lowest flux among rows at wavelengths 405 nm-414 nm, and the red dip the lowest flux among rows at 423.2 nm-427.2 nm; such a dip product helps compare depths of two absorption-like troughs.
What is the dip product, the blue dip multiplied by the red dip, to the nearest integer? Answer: 391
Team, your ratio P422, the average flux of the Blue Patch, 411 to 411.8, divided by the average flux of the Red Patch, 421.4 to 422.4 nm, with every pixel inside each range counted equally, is 0.97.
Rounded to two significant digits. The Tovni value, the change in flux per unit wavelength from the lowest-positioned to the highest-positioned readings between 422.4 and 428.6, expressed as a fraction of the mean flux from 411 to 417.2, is 0.013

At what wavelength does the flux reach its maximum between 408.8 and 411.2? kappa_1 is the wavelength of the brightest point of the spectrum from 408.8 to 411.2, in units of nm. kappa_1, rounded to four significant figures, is 409.0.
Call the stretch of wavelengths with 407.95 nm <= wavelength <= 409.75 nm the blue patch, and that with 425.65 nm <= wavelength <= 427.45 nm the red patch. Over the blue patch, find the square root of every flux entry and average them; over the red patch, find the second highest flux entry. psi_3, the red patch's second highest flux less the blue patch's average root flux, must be 18.1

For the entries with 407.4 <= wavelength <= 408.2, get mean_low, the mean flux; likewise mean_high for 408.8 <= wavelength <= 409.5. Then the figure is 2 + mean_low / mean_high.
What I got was 2.87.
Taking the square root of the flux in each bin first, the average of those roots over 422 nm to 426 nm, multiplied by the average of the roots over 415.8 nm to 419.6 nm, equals 20.64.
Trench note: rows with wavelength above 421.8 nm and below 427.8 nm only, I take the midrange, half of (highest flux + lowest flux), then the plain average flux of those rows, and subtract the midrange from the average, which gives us 0.4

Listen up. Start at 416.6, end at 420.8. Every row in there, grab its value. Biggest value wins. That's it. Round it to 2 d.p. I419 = 20.75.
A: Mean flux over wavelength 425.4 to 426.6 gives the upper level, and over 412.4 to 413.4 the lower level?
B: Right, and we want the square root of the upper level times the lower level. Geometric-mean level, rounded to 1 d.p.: 21.5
